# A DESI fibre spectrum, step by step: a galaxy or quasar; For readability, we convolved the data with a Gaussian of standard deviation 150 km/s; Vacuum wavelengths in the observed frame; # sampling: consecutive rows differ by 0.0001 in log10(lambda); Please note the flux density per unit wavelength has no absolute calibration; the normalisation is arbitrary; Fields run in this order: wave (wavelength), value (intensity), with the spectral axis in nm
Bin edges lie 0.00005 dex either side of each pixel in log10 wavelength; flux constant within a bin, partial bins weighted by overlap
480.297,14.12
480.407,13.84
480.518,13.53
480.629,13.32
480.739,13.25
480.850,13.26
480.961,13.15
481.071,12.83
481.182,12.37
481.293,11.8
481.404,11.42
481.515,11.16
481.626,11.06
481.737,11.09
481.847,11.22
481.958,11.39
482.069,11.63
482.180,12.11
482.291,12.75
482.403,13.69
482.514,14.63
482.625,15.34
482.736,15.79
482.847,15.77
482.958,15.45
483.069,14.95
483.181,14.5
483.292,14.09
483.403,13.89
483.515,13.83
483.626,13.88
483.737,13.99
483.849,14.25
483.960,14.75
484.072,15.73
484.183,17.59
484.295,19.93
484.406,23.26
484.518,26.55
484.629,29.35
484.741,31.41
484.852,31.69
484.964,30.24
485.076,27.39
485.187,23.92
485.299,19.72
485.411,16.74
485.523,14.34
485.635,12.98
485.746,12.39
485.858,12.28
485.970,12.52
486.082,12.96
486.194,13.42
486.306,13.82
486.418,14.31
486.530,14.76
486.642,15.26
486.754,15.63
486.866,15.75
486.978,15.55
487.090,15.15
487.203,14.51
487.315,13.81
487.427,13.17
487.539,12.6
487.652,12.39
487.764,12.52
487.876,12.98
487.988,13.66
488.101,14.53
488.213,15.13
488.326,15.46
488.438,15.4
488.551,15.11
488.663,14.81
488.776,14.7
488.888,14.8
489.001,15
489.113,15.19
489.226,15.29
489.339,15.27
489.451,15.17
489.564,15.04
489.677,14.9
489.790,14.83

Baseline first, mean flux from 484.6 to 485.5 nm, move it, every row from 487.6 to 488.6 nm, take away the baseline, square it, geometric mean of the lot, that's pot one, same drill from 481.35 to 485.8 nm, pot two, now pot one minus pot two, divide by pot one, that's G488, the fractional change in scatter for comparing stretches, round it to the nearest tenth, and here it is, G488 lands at 0.5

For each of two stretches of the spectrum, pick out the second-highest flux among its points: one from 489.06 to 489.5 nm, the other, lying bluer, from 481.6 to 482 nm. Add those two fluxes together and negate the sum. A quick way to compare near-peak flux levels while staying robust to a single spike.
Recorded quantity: -26.5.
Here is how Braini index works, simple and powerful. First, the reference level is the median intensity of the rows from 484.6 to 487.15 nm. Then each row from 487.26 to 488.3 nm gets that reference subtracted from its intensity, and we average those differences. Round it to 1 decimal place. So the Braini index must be -1.8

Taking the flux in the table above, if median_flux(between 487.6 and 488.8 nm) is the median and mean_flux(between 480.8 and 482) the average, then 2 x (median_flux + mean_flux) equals 53.2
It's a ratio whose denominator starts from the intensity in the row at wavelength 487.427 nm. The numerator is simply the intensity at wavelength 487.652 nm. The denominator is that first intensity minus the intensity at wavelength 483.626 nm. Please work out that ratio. -17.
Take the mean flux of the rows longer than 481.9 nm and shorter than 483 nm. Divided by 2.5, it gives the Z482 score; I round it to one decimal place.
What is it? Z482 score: 5.5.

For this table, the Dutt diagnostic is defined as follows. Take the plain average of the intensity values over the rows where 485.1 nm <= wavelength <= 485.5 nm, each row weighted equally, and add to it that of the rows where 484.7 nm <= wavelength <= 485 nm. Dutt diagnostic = 51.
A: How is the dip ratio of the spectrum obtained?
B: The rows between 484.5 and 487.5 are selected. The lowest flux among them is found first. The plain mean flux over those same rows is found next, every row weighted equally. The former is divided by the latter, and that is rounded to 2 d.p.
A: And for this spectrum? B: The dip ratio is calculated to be 0.68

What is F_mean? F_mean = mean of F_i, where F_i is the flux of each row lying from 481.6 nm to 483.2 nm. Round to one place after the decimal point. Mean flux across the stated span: 13.4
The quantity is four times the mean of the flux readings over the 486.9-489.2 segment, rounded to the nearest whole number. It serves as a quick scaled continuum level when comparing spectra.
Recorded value 57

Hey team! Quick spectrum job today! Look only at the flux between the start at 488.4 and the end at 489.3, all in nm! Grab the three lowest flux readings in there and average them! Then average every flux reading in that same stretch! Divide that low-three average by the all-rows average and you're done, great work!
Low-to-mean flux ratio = 0.98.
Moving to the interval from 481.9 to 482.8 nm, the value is 0.87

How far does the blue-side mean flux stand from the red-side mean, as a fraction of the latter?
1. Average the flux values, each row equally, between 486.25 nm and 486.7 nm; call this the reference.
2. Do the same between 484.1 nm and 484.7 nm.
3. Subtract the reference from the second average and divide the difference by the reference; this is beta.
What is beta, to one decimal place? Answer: 0.6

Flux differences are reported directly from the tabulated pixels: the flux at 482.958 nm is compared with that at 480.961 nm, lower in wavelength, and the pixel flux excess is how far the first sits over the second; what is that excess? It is 2.3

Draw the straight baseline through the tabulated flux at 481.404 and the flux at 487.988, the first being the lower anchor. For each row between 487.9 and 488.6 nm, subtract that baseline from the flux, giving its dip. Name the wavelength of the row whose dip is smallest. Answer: 487.988 nm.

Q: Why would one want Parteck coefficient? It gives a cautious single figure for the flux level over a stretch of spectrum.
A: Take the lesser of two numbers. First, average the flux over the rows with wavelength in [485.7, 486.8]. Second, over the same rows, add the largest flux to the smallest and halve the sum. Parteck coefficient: 13.7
